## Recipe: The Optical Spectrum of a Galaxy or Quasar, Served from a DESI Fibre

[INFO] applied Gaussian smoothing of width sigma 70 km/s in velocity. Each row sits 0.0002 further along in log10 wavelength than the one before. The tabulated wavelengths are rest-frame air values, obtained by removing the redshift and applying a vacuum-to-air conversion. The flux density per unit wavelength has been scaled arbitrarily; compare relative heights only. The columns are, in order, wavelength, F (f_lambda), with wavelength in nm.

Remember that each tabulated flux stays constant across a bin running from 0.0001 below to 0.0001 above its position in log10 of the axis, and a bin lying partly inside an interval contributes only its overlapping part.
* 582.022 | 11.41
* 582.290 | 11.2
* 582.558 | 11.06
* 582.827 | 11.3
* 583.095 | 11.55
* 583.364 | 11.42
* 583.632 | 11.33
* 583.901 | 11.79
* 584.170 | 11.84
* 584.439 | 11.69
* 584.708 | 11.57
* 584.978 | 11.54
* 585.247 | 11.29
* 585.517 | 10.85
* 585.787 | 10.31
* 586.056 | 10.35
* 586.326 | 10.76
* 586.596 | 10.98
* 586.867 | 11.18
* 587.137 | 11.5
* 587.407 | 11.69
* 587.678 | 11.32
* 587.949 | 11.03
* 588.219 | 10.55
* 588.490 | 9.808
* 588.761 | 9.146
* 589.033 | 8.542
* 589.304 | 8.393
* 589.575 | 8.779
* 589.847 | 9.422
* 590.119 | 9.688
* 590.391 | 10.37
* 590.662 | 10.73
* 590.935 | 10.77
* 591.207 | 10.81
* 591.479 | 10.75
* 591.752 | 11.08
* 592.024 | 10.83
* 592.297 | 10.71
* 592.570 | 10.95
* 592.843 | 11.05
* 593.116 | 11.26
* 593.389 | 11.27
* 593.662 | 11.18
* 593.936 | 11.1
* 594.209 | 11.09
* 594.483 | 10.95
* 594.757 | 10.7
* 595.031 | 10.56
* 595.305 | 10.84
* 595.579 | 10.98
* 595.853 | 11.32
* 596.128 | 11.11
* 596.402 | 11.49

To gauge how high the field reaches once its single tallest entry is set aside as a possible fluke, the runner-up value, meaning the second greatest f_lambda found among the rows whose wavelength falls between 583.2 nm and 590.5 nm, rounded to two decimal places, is 11.79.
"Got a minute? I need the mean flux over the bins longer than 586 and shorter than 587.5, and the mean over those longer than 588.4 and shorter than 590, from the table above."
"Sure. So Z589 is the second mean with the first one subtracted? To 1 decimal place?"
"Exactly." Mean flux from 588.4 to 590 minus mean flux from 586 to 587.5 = -2.1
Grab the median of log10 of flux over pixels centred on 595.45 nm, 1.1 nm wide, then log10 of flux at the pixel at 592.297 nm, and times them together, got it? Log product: 1.07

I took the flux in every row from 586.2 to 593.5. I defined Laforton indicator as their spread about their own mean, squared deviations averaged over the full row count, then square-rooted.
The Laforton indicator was 0.9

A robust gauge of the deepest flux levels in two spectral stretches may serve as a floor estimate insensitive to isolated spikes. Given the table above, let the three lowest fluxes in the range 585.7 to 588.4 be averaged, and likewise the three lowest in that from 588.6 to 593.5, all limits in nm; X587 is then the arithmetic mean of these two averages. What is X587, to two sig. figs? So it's 9.5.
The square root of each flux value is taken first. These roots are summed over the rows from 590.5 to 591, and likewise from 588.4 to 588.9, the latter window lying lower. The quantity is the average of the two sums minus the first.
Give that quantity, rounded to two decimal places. -0.20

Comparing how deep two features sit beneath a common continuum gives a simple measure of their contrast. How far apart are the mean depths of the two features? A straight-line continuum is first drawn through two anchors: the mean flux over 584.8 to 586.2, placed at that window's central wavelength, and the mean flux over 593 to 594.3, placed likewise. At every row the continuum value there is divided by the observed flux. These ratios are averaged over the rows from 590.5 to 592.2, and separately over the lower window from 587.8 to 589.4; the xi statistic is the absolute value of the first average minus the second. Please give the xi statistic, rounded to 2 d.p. 0.13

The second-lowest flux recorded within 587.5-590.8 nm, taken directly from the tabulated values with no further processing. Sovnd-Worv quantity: 8.542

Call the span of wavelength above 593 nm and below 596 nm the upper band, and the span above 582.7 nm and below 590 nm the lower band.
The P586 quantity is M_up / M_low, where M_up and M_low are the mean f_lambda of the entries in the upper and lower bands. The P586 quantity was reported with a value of 1.03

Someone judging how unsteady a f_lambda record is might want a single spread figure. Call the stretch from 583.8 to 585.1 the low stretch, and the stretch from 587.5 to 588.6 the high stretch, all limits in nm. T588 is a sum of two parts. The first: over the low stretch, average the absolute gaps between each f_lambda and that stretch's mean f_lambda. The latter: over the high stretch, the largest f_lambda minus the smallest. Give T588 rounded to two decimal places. 1.62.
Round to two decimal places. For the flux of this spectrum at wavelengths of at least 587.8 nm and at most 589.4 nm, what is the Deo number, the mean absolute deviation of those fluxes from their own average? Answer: 0.88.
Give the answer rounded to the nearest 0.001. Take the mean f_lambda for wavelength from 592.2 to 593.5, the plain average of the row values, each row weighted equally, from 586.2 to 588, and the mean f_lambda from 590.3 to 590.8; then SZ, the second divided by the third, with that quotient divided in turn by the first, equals 0.096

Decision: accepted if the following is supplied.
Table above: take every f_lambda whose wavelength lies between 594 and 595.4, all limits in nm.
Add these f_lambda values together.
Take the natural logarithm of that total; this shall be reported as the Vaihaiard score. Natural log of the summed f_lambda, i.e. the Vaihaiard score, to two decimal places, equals 3.99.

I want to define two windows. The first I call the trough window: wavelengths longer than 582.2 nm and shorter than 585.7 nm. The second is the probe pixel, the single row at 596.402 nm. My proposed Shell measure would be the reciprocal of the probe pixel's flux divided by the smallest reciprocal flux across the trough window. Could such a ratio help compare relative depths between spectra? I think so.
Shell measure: 1.03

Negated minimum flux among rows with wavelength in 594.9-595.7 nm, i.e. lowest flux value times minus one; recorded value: -10.6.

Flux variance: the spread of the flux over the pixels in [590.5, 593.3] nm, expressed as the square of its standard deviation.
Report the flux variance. 0.0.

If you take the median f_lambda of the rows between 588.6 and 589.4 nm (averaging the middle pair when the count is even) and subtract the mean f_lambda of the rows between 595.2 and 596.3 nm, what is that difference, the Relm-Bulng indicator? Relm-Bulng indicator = -2.5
